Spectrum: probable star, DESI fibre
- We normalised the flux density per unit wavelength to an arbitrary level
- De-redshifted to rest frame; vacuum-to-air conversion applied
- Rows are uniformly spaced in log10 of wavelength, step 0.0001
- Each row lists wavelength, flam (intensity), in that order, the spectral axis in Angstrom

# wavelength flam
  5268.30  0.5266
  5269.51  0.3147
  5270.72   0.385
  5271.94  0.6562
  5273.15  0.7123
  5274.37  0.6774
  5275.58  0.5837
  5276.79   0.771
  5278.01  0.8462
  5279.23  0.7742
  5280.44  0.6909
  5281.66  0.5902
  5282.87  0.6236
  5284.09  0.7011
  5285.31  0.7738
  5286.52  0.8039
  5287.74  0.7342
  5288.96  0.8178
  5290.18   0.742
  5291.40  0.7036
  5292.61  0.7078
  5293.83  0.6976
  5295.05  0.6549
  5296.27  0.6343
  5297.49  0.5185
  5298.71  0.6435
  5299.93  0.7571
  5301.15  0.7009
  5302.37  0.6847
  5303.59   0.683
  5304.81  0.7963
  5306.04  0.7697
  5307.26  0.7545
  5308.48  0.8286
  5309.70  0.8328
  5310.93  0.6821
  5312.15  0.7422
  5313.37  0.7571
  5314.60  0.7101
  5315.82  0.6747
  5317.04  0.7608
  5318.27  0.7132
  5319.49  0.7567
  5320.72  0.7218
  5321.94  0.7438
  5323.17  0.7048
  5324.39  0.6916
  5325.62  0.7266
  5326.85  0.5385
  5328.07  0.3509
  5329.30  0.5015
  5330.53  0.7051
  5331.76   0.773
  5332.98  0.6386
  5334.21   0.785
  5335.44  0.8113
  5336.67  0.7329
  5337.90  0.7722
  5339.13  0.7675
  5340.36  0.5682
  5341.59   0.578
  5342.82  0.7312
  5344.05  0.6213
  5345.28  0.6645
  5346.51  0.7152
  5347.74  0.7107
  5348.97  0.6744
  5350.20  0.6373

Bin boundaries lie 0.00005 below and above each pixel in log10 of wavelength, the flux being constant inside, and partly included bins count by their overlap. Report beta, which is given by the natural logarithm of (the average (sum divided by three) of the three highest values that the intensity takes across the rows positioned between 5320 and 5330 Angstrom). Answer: -0.31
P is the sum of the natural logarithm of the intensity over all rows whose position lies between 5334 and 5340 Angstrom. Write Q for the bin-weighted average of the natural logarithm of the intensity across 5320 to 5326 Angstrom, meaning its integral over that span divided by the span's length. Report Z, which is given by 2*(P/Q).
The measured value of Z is 7.8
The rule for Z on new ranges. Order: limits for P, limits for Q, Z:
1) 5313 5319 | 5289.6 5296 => 9.0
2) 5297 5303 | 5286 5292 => 15.3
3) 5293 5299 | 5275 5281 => 14.7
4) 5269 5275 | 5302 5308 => 21.7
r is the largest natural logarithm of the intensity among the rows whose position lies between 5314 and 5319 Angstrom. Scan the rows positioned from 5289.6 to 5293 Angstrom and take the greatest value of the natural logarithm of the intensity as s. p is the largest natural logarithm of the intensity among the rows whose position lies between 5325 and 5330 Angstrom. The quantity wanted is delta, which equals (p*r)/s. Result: -0.29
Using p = -0.32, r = -0.27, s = -0.30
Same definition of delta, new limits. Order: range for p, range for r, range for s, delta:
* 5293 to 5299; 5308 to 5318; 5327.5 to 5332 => -0.26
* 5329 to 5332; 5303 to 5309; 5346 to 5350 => -0.14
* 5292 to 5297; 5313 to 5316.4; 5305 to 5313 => -0.53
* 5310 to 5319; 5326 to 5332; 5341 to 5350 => -0.22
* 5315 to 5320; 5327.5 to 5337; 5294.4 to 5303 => -0.21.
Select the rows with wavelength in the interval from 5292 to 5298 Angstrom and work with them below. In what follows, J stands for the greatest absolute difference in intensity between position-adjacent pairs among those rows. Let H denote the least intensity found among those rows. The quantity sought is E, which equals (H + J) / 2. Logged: 0.32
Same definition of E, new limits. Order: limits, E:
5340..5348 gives 0.36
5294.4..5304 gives 0.32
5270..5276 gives 0.33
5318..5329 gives 0.27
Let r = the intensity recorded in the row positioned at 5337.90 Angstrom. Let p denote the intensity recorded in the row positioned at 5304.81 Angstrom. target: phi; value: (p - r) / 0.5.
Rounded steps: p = 0.7963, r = 0.7722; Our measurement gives 0.0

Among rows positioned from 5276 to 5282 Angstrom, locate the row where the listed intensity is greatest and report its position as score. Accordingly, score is 5278.01 Angstrom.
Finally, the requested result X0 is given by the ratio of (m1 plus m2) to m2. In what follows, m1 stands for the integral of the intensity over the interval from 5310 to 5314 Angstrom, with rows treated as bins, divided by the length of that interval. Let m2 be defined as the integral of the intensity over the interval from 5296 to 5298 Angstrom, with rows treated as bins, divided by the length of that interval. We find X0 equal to 2.29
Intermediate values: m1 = 0.734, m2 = 0.57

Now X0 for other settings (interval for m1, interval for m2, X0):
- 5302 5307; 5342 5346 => 2.10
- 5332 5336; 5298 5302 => 2.08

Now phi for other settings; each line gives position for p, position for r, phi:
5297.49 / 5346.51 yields -0.4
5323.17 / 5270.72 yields 0.6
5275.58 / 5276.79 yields -0.4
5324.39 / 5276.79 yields -0.2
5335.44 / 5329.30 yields 0.6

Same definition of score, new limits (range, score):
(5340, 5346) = 5342.82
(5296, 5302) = 5299.93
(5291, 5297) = 5292.61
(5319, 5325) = 5319.49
